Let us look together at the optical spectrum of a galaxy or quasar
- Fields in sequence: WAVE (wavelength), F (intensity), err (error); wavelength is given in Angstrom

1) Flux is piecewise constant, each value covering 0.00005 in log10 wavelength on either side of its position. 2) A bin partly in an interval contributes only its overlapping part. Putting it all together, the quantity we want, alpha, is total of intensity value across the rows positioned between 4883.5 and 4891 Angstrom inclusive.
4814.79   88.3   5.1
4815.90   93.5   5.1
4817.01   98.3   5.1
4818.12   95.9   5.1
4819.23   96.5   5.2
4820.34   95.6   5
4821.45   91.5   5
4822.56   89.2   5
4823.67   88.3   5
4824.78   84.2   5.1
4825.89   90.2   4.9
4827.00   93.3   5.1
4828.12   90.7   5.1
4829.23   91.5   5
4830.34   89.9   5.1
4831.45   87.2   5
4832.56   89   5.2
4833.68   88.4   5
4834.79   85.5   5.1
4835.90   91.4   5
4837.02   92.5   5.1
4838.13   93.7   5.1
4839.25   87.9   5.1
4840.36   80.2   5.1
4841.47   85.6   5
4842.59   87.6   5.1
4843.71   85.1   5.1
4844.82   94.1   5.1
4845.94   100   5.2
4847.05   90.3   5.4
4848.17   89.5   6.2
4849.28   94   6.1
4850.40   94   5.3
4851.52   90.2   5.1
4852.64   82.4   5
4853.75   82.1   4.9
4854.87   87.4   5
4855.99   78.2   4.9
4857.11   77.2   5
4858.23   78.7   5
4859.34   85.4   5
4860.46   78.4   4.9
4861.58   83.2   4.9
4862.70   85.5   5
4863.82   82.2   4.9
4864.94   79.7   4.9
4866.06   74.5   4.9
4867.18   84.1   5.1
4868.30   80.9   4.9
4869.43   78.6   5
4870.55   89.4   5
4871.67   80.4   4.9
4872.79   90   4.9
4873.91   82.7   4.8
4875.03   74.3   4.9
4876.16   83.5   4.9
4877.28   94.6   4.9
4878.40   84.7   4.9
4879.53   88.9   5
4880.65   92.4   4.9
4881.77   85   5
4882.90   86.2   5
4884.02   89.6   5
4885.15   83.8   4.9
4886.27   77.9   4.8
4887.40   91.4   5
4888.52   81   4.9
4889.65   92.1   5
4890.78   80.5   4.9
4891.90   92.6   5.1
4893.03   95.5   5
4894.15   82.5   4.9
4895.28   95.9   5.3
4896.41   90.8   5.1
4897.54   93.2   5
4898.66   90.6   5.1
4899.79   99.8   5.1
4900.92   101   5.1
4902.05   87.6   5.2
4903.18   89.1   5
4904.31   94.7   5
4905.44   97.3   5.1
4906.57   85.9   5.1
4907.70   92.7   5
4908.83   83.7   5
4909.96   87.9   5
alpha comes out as 596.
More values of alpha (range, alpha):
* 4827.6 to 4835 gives 622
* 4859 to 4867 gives 569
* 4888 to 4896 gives 620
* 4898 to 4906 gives 660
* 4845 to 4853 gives 640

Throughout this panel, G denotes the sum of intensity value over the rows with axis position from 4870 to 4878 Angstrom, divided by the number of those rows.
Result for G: 85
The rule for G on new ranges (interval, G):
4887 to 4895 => 88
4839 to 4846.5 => 89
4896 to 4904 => 93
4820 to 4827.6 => 90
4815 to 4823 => 94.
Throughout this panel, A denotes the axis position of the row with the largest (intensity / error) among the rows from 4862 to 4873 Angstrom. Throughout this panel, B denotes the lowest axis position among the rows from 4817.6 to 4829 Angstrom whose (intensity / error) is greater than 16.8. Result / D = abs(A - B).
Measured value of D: 54.7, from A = 4872.79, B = 4818.12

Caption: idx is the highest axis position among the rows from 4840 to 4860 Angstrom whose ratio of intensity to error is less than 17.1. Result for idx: 4859.34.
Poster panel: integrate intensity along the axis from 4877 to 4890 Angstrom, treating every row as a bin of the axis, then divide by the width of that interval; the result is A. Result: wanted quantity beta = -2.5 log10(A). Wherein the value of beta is -4.85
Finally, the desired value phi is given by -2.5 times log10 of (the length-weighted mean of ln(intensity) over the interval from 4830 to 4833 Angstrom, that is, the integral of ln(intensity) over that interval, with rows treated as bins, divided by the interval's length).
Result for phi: -1.63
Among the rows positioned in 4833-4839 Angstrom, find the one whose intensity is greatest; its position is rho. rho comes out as 4838.13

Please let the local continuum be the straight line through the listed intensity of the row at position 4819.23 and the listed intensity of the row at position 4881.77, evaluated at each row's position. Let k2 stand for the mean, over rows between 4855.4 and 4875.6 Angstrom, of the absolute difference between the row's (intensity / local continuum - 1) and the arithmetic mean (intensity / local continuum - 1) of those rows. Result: 0.043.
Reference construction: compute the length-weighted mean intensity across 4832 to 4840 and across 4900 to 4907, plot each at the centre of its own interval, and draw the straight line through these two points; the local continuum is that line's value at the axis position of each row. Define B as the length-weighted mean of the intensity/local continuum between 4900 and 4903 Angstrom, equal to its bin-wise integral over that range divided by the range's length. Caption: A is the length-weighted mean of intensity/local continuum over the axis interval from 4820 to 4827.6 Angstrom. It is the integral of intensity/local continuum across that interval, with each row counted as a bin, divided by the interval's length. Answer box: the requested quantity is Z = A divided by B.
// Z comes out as 1.00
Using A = 1.01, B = 1.01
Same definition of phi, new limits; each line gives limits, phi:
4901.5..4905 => -1.63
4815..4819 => -1.65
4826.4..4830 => -1.64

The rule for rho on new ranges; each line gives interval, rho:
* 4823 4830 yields 4827.00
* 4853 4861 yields 4854.87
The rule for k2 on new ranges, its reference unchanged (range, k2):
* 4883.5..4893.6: 0.069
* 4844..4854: 0.044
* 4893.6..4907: 0.057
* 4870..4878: 0.062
